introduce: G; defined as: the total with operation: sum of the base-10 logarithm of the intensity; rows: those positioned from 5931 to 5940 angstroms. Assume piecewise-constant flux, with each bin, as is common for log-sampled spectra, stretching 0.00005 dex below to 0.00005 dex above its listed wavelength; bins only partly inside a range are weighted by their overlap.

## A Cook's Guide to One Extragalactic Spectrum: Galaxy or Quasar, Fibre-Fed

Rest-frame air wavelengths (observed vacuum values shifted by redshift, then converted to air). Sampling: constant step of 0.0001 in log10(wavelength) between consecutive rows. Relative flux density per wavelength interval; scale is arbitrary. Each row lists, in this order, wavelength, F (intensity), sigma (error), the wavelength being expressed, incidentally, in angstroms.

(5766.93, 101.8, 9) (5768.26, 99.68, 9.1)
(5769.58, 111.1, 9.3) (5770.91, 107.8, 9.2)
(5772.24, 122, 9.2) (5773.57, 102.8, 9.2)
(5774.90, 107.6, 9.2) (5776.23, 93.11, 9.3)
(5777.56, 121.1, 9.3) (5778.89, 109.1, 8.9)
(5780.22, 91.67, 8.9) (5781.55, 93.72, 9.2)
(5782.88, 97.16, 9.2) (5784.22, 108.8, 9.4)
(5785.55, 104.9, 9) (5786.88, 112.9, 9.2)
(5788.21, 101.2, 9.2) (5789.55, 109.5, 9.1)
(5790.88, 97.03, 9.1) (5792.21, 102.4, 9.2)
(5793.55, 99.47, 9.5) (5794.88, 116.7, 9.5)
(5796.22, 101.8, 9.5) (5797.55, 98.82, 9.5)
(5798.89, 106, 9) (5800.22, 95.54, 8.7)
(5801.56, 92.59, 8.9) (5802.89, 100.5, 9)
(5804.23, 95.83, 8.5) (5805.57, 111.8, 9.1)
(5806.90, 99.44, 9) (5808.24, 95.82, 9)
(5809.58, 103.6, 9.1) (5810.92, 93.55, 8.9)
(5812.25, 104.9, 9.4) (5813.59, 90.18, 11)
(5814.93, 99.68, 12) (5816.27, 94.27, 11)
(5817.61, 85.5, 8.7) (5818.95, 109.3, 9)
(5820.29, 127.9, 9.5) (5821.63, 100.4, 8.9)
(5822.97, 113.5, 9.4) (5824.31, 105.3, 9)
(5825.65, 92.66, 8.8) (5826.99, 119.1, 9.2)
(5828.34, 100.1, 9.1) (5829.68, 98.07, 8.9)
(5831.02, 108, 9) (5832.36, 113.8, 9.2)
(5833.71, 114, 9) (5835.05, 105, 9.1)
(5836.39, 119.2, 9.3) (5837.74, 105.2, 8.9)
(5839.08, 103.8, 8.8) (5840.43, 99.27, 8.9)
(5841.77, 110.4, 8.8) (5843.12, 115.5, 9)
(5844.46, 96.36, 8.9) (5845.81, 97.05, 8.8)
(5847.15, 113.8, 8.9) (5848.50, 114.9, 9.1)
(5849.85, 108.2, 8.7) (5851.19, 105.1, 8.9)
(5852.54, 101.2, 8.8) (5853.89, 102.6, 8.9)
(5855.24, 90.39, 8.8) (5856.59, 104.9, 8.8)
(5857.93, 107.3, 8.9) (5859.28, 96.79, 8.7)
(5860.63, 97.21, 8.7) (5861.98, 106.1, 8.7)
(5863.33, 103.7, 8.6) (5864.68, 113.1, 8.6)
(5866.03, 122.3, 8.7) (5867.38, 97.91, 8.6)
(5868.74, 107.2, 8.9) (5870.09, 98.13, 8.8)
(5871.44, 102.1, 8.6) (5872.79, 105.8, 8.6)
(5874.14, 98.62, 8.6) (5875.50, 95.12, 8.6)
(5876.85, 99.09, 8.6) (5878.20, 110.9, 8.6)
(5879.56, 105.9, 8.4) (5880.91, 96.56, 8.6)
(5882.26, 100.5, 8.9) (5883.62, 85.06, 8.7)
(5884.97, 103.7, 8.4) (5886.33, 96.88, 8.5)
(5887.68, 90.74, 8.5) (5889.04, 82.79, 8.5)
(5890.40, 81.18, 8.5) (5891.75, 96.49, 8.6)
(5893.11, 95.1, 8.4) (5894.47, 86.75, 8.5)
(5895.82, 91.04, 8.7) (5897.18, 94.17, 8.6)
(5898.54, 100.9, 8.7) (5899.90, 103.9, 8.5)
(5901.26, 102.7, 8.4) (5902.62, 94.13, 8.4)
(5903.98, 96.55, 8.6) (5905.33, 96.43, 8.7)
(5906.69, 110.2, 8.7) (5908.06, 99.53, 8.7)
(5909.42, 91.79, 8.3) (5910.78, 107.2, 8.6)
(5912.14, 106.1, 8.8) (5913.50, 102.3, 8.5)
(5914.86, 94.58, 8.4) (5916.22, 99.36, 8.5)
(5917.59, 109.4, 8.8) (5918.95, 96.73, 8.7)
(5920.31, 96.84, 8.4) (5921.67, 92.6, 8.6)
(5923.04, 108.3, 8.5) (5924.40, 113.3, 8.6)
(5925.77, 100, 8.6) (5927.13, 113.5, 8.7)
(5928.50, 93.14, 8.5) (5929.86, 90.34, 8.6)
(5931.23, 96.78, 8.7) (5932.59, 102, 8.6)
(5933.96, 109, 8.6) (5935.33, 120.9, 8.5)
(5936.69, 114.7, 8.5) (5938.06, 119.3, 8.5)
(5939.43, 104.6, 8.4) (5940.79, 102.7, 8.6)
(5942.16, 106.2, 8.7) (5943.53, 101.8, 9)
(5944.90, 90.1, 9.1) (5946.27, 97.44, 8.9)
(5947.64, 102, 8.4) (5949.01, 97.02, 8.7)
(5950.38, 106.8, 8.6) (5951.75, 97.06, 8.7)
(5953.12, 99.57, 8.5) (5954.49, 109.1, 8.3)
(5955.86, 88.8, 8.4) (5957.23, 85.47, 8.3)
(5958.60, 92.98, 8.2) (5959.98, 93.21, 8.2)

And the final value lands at 14.3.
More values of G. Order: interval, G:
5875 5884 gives 14.0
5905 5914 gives 14.1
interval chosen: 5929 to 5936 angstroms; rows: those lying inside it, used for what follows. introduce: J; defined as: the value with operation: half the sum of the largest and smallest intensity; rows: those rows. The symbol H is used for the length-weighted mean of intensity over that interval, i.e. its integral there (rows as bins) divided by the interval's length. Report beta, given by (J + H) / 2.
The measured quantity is 105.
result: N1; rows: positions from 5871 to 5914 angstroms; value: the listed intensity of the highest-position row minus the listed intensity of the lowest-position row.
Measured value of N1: 0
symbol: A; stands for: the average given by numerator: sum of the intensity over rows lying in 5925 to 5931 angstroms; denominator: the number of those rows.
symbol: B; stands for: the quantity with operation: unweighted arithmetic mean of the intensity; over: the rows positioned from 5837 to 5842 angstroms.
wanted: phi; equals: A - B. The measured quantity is -5.4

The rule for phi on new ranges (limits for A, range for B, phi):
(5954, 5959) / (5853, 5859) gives -7.2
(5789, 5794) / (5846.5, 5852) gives -8.4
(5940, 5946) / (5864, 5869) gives -9.9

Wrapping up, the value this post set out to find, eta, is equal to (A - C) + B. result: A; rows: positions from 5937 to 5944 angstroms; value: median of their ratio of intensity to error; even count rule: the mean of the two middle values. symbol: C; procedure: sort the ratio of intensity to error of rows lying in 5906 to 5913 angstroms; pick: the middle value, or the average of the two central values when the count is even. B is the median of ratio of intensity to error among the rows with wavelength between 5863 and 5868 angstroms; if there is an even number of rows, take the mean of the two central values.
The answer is 12.8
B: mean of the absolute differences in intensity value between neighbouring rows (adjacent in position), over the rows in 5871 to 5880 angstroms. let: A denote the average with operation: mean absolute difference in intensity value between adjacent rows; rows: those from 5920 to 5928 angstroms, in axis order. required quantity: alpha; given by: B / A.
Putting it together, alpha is 0.6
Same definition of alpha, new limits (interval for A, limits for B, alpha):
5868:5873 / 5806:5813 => 1.5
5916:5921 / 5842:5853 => 1.0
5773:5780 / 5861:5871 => 0.7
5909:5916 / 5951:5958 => 1.3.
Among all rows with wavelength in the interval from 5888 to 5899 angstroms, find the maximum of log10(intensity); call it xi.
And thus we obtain 2.00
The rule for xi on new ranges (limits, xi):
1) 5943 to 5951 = 2.03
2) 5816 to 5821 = 2.11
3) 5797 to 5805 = 2.03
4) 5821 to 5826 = 2.05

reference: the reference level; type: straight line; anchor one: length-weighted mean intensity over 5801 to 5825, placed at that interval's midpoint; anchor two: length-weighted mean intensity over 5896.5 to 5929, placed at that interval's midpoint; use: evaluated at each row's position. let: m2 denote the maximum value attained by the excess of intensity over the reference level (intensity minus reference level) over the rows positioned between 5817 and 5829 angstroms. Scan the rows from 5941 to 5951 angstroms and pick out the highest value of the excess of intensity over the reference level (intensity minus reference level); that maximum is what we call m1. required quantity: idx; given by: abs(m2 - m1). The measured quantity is 20.6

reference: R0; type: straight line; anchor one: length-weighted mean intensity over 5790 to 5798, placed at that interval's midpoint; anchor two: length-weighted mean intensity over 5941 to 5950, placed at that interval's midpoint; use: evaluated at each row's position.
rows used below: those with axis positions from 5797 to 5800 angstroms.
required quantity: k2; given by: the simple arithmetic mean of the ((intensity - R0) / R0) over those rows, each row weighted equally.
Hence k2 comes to -0.01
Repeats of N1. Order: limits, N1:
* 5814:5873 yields 6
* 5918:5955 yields 12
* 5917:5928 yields 4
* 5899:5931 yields -14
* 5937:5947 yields -22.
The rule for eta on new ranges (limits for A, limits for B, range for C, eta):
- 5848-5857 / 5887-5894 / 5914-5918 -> 10.8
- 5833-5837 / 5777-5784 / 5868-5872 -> 11.4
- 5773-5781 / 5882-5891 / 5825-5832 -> 11.1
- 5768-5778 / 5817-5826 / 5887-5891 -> 13.7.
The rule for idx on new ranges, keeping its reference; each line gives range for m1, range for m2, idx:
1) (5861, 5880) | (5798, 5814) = 10.7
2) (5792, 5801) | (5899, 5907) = 6.1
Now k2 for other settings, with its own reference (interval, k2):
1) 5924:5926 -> 0.07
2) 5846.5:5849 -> 0.12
